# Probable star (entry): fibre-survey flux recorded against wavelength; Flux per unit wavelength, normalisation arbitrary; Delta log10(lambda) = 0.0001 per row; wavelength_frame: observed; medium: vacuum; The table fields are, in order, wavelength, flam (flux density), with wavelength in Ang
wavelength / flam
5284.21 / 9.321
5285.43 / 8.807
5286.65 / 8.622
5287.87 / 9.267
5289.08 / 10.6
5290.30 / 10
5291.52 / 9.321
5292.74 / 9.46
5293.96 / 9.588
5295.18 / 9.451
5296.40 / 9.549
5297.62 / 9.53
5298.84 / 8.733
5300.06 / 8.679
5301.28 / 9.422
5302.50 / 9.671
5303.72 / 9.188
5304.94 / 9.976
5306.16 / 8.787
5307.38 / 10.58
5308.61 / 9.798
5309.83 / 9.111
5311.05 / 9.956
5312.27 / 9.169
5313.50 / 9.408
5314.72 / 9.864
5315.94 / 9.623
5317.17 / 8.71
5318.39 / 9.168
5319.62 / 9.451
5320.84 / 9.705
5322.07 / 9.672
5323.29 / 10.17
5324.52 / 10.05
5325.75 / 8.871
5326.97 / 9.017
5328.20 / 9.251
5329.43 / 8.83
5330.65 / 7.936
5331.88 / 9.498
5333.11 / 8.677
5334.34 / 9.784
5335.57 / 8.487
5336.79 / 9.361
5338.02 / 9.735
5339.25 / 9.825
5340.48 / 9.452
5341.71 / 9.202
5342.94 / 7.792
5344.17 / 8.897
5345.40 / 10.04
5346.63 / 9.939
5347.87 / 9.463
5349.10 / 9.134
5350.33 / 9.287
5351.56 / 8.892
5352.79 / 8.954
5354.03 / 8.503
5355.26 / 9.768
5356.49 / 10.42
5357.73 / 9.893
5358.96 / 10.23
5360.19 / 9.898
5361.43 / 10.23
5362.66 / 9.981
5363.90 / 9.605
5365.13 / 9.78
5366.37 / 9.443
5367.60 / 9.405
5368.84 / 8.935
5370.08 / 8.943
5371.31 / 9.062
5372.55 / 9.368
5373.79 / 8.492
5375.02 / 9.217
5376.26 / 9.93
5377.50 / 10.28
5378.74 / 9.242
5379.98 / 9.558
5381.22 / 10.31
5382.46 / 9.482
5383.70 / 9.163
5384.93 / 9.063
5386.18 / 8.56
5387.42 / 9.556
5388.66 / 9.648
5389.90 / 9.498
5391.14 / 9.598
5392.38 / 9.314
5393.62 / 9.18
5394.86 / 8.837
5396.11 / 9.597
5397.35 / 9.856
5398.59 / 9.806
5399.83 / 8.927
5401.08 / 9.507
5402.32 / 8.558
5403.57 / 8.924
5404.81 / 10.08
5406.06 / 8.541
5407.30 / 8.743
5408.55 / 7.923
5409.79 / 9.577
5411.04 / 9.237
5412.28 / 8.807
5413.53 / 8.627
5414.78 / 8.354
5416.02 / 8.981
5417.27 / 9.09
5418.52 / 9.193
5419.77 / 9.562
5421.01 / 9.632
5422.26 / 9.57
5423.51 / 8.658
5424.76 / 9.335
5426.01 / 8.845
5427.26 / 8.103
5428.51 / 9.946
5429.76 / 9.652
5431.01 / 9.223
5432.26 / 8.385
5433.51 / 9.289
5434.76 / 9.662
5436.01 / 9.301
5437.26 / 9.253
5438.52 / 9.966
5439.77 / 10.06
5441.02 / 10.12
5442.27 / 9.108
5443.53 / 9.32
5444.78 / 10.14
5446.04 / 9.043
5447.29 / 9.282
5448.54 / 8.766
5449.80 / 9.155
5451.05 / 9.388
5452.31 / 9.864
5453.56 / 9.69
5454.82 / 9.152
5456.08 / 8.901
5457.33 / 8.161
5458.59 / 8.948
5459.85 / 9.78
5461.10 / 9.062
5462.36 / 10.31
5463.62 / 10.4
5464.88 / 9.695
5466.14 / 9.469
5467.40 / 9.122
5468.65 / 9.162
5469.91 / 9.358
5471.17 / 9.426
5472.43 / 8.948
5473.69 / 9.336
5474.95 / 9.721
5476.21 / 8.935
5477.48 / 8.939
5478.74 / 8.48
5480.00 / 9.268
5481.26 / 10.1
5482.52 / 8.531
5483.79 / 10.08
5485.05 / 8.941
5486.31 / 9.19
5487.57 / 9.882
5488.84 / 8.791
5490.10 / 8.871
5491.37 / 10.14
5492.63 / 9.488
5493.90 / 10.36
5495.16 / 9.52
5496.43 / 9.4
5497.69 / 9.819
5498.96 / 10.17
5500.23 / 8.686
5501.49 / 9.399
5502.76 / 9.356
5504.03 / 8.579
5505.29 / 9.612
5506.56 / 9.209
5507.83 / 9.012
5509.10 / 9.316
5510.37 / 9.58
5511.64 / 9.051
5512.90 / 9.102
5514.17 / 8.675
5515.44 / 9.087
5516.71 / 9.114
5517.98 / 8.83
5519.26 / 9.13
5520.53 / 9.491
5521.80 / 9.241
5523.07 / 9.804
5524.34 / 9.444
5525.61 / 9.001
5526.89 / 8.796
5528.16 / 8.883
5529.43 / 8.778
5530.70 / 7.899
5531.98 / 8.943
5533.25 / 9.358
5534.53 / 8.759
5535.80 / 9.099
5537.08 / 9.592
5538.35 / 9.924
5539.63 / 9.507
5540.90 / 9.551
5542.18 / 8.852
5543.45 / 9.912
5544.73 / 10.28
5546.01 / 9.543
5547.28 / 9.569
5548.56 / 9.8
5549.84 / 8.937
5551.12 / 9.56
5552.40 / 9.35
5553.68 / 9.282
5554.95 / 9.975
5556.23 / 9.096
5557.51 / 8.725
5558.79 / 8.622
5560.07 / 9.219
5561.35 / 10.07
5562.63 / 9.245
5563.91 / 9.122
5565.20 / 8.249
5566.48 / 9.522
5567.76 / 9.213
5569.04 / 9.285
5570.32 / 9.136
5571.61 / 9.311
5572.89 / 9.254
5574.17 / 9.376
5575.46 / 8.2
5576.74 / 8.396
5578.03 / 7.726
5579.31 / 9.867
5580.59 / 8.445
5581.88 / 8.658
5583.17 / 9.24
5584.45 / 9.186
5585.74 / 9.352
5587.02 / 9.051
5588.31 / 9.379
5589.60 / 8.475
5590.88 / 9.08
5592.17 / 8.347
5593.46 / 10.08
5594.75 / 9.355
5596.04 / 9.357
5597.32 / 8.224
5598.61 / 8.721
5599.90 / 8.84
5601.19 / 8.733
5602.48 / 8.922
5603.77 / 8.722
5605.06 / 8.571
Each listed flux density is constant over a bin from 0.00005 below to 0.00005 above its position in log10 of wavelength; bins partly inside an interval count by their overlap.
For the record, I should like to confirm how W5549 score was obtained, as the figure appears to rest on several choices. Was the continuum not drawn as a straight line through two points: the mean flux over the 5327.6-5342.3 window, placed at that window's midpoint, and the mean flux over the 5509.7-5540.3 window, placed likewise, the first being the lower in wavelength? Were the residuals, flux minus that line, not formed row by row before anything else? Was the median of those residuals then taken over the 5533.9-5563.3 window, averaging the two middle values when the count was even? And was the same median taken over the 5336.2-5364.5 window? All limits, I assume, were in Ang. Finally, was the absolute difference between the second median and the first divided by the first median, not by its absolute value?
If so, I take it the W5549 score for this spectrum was 0.16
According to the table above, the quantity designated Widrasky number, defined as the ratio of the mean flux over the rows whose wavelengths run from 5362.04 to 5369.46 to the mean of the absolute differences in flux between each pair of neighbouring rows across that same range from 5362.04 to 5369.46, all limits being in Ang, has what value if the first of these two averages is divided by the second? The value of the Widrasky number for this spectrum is 34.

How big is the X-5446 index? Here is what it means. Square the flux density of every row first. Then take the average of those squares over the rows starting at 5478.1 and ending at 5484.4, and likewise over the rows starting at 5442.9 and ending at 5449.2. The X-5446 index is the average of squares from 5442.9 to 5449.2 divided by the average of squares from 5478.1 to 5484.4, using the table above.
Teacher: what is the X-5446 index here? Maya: 1.00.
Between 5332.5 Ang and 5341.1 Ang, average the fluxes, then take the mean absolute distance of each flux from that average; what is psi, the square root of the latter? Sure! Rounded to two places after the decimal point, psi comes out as 0.65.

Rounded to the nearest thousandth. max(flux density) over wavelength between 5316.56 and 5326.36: 10.170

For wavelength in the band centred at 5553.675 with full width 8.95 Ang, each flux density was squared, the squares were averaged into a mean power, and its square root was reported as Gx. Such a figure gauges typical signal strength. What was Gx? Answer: 9.28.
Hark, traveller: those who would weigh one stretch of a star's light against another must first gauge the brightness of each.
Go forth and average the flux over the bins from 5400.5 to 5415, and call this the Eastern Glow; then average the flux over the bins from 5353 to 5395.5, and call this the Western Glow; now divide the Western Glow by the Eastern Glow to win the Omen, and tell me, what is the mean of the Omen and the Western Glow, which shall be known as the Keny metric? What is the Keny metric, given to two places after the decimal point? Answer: 5.27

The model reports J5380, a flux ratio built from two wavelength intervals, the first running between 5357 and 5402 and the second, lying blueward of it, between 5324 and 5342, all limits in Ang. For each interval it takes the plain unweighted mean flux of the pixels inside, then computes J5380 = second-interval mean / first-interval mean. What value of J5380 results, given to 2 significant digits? 0.97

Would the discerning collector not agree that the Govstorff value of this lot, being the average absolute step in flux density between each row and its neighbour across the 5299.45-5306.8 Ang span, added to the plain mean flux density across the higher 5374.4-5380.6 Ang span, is 10.3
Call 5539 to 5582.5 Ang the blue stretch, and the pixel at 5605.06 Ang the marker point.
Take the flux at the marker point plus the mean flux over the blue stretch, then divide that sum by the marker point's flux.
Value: 2.074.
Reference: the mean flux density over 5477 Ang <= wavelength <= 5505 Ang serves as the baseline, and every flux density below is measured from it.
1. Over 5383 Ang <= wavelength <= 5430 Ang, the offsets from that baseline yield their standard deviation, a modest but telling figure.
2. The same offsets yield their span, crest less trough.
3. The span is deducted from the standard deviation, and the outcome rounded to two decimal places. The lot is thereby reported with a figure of -1.64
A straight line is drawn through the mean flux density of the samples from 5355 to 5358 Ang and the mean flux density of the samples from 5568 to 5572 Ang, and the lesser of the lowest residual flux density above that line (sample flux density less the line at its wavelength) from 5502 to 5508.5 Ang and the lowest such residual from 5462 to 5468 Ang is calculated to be -0.9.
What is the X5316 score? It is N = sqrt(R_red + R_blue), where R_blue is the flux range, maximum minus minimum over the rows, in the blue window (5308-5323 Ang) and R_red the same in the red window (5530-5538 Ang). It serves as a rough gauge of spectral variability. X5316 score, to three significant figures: 1.71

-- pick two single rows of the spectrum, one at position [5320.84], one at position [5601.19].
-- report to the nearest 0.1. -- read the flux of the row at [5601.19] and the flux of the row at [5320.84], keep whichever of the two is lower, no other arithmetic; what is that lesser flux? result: 8.7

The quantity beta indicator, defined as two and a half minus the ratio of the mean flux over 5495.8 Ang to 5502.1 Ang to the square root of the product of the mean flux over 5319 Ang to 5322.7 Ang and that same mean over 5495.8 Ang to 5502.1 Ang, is 1.51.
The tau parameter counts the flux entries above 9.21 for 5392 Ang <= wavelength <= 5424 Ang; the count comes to 11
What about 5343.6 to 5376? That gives 17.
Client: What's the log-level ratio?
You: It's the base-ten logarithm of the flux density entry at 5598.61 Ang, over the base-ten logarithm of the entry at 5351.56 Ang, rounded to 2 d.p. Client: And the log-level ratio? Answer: 0.99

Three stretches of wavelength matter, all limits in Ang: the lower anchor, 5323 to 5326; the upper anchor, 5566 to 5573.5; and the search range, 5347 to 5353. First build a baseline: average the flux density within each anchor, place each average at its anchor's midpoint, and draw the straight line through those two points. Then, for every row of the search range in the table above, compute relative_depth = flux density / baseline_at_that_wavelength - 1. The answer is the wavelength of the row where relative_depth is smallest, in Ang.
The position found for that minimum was 5351.56 Ang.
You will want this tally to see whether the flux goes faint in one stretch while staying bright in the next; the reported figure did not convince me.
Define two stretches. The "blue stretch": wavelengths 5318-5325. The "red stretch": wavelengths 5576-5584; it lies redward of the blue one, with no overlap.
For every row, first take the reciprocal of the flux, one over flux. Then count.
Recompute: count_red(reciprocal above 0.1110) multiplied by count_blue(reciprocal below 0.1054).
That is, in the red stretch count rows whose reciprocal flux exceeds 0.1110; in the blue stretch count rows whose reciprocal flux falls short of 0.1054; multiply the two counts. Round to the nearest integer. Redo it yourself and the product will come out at 16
